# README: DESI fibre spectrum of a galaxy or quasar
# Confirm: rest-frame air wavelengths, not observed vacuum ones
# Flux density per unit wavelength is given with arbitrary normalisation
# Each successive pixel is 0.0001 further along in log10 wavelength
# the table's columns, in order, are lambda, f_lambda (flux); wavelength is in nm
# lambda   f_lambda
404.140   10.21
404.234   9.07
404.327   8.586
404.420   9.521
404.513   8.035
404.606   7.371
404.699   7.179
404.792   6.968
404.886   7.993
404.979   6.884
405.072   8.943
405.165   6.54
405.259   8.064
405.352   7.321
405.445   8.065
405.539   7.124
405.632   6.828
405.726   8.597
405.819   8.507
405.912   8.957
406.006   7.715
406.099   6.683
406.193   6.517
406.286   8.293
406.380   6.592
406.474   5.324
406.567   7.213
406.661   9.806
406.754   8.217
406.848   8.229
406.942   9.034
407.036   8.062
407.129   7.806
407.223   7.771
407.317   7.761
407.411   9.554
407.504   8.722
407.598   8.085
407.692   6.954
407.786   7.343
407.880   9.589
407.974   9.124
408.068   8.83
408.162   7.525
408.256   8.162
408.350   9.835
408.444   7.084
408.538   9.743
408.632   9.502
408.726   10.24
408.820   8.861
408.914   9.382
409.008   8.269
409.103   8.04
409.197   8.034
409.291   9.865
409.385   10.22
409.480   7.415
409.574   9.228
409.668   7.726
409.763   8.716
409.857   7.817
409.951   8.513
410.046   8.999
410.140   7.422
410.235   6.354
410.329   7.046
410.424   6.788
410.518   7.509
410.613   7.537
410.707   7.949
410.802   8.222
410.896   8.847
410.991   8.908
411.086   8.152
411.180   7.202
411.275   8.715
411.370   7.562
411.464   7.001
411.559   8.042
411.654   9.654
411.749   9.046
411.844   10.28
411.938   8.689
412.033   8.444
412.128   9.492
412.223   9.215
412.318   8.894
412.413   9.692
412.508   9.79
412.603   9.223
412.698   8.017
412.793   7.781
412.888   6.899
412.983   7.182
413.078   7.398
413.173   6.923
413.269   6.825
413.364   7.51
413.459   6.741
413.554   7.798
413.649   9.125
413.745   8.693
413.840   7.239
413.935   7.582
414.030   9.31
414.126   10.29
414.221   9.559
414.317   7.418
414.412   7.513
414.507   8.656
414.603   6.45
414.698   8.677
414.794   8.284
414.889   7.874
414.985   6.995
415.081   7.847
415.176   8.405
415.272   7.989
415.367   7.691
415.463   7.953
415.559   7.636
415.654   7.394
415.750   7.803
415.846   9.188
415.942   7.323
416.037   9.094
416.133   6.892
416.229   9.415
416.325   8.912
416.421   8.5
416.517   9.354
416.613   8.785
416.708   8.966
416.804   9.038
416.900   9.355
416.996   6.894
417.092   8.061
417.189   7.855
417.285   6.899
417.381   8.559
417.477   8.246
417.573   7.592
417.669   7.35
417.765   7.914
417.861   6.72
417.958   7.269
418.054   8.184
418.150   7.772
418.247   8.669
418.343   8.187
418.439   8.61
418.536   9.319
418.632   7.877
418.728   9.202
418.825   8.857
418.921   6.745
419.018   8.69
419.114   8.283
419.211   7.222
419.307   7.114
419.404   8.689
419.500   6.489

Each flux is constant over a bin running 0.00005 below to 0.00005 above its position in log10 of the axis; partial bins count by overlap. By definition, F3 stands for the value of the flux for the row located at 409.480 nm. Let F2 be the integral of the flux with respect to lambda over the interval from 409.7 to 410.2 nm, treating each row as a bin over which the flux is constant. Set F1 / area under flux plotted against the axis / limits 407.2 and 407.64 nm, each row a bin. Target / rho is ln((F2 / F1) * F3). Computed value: 2.11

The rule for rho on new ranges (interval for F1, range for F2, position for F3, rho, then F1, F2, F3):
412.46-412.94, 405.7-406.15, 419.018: 2.06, 4.00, 3.63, 8.69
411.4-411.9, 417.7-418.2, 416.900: 2.09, 4.39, 3.78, 9.355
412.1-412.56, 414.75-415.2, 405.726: 1.95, 4.33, 3.53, 8.597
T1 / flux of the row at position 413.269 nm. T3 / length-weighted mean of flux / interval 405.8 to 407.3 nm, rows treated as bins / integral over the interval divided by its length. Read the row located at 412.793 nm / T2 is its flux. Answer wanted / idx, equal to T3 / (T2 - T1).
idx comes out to 8.1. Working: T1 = 6.825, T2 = 7.781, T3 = 7.78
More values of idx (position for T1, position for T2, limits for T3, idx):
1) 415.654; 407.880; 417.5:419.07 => 3.7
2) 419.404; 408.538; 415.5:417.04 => 8.0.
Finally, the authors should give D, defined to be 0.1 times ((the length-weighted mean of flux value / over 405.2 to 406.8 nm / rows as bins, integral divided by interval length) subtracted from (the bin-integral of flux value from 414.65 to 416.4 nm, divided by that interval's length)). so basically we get 0.045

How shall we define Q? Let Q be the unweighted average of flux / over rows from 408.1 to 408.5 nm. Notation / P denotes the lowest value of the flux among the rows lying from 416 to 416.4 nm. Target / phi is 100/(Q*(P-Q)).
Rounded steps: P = 6.892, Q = 8.2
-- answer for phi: -9.7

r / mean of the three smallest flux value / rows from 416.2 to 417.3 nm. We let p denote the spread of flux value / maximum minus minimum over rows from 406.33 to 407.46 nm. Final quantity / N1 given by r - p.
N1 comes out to 2.73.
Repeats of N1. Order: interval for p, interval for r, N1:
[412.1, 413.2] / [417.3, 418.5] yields 4.22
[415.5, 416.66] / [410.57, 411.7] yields 4.72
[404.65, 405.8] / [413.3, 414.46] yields 4.73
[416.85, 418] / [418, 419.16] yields 4.83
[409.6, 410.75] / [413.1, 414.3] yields 4.18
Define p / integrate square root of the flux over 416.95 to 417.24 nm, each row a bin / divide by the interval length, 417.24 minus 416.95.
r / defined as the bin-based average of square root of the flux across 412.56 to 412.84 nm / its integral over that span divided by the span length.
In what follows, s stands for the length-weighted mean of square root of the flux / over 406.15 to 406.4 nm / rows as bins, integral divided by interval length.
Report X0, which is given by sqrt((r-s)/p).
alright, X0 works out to 0.27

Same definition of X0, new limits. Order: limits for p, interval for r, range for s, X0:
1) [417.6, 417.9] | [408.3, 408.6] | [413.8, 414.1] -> 0.21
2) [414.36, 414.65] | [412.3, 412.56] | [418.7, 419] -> 0.29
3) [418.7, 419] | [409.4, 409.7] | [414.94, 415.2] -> 0.20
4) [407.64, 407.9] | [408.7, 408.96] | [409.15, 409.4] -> 0.10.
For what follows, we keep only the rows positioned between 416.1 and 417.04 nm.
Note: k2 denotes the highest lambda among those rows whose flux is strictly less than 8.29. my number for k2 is 416.996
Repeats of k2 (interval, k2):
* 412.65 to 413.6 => 413.554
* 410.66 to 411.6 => 411.559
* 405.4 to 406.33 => 406.193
